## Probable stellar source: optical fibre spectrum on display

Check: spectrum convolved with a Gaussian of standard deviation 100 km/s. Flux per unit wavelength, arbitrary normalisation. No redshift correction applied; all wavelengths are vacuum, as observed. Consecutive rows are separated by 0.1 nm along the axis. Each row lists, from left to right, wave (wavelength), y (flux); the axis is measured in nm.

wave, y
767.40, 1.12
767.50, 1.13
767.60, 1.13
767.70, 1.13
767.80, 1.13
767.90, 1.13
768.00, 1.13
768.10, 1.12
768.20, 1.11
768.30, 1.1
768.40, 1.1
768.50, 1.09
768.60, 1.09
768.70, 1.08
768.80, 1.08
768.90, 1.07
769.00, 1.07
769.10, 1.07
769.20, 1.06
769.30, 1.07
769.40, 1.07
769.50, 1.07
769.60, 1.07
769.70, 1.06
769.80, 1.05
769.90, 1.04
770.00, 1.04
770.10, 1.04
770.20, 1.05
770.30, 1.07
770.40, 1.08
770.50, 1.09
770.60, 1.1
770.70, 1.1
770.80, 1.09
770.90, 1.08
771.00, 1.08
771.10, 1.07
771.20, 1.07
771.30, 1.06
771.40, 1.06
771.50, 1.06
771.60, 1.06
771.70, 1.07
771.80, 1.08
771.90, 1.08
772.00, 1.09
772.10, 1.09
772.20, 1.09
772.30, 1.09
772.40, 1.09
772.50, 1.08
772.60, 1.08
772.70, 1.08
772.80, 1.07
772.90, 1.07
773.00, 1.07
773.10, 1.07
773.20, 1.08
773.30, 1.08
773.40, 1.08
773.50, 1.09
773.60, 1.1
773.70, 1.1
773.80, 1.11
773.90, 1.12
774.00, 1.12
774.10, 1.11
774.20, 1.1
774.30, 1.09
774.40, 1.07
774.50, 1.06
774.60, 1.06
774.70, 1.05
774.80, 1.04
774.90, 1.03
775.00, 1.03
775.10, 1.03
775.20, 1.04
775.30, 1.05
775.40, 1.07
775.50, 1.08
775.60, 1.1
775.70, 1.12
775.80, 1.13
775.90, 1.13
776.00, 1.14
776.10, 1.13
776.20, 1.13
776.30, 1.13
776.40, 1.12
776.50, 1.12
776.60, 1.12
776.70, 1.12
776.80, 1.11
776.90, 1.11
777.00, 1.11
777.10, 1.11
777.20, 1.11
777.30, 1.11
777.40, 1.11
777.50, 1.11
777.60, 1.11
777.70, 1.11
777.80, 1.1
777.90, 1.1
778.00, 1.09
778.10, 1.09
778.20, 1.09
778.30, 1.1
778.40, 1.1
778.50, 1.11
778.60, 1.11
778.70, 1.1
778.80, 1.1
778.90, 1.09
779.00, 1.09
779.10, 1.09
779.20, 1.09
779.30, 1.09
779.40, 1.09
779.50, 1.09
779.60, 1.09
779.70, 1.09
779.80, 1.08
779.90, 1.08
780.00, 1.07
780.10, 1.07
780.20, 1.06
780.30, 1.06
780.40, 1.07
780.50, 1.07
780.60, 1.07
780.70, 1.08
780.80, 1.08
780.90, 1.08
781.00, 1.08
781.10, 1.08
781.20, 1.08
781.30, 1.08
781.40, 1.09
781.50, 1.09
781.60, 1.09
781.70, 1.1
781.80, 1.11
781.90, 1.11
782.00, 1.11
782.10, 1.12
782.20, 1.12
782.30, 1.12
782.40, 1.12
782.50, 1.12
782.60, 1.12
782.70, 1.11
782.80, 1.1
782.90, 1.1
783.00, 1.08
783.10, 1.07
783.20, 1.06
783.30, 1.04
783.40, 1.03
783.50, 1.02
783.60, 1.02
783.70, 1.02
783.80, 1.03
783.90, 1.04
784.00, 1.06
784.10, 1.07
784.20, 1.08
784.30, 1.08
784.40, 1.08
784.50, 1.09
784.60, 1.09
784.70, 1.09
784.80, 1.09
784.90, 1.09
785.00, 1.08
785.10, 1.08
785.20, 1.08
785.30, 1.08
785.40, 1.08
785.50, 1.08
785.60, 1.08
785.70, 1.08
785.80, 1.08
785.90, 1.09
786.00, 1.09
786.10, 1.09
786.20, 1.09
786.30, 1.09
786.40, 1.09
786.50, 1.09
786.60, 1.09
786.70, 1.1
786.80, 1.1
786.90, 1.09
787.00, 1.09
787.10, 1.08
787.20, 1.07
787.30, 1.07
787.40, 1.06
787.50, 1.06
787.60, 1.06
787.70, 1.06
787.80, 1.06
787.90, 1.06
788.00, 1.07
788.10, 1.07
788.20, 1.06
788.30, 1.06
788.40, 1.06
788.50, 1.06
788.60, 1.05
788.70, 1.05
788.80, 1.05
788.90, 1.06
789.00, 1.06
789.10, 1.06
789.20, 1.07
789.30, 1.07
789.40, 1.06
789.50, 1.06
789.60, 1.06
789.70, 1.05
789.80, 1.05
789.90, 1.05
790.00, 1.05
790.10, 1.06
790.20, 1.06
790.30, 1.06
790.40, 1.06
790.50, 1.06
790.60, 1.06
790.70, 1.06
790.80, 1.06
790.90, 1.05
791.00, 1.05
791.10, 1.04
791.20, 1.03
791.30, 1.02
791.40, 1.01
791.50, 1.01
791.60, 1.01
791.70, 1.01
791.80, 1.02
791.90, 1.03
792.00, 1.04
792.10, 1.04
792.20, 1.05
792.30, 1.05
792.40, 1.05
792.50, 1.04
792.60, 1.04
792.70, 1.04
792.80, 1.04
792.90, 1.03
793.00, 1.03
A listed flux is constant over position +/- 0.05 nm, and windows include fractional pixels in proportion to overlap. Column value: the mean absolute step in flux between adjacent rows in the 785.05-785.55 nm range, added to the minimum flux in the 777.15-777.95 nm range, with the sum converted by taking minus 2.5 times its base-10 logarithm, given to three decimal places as -0.103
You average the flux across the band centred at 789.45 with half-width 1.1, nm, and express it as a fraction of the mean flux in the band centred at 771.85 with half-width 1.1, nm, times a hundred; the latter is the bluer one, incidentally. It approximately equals 98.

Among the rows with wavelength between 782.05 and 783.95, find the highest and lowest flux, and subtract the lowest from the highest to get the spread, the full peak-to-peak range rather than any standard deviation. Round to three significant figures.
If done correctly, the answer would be 0.100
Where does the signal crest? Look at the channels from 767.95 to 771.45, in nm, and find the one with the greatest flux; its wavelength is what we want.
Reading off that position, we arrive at 768.00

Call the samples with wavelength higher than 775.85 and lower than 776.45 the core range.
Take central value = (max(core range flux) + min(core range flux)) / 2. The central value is 1.13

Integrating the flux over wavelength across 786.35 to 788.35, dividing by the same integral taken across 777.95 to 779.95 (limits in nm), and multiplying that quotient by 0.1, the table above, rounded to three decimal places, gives 0.098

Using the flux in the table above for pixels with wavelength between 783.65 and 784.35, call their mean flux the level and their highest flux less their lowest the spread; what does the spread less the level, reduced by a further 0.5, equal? -1.49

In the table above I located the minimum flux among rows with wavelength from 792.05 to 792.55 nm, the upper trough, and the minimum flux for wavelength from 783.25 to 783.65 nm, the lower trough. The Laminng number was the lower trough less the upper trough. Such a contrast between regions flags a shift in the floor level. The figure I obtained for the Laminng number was -0.0200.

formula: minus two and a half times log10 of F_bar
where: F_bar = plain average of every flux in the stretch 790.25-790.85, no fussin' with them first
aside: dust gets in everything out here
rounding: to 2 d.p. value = -0.06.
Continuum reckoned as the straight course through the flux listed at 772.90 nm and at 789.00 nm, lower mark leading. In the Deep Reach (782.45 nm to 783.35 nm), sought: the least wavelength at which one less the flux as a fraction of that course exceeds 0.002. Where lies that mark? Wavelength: 783.20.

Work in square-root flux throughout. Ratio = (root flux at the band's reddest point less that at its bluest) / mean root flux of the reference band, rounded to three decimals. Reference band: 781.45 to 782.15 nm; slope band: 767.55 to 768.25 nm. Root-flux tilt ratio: -0.009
